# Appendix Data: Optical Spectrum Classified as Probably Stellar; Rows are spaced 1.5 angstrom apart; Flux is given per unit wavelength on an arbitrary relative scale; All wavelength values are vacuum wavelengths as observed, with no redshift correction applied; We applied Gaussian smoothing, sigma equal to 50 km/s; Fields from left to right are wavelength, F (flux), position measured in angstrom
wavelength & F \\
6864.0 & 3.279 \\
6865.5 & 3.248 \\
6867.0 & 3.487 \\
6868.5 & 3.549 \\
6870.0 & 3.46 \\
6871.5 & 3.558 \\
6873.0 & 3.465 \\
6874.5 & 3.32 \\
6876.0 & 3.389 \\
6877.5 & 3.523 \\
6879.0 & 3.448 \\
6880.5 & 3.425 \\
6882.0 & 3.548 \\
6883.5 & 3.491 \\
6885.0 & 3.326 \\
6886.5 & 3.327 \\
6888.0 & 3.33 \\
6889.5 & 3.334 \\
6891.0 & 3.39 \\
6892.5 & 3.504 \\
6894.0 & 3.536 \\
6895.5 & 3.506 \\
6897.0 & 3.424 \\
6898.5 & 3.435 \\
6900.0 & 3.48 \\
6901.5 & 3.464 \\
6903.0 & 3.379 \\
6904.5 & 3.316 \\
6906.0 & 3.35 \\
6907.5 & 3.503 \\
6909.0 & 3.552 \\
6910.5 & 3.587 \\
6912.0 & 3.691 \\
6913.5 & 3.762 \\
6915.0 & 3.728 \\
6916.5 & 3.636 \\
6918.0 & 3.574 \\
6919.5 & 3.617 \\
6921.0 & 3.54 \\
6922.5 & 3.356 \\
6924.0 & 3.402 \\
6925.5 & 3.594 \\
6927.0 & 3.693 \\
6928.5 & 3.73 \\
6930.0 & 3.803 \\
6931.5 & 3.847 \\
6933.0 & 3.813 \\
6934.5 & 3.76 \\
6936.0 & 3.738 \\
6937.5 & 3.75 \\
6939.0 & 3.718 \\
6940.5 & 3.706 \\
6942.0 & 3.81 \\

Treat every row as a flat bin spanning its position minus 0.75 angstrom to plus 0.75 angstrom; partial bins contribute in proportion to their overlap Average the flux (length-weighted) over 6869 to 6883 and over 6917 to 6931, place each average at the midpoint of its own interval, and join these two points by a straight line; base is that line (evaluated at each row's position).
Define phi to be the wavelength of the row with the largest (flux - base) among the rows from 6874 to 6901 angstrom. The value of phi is 6882.0 angstrom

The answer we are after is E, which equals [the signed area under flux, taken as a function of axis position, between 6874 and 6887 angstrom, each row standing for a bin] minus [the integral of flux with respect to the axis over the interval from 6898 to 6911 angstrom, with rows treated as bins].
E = -0.3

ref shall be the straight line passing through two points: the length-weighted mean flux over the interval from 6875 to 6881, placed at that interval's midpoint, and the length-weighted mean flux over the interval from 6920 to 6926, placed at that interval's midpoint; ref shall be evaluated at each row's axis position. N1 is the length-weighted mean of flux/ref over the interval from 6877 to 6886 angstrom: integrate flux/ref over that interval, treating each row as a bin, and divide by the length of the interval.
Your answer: 1.00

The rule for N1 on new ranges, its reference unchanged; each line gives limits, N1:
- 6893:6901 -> 1.01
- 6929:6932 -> 1.10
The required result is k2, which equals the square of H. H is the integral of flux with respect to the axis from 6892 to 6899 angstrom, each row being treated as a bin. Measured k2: 594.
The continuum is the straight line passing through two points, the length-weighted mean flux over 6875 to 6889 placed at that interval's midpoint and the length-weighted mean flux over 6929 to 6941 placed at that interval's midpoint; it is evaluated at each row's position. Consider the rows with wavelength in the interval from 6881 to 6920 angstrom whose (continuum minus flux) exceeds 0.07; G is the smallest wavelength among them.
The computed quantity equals 6885.0 angstrom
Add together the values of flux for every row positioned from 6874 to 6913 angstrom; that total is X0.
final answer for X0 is 90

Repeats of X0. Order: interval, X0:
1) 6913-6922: 22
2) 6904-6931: 64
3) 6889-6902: 31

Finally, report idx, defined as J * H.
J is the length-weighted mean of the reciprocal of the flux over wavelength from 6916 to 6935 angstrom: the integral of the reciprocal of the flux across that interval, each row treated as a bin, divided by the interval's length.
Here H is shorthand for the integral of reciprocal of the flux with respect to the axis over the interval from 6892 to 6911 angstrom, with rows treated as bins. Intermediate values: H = 5.49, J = 0.275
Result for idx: 1.51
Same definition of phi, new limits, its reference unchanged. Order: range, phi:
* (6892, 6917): 6913.5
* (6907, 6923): 6913.5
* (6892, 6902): 6894.0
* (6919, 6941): 6931.5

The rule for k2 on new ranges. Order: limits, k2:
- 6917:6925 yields 786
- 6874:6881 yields 575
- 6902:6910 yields 751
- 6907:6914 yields 641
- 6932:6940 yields 903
